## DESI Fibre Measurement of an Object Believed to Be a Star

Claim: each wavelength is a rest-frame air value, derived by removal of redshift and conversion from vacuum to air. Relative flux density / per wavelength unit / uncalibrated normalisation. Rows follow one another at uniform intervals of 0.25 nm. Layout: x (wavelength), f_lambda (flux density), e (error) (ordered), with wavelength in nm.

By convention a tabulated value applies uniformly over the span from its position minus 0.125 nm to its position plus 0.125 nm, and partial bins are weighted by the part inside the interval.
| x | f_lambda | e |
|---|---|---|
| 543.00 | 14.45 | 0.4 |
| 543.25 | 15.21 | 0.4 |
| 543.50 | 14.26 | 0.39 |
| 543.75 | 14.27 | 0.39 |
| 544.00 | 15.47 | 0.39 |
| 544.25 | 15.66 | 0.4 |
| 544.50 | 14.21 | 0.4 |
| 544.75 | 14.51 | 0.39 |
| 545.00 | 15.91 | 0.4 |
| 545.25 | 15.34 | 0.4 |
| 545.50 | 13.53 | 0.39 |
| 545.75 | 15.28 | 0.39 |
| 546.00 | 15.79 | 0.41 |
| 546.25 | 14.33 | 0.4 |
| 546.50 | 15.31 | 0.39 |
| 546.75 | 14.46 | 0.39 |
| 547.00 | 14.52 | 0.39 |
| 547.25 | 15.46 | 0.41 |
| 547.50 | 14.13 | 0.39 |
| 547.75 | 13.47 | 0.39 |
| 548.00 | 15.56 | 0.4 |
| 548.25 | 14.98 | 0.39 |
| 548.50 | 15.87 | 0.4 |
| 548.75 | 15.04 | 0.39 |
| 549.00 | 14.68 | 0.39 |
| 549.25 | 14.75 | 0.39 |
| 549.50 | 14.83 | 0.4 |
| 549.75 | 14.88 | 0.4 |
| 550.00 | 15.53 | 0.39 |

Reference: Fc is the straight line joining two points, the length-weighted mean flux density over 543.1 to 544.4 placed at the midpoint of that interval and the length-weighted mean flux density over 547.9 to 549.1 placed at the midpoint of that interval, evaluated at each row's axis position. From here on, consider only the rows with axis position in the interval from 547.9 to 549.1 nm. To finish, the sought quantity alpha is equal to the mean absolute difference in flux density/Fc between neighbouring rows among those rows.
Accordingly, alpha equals 0.044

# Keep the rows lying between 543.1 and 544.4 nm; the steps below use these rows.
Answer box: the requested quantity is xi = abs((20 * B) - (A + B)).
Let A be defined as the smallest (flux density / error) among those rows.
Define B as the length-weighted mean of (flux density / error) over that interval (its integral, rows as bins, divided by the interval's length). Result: 684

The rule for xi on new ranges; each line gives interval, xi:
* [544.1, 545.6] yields 678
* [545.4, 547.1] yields 677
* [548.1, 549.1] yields 696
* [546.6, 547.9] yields 662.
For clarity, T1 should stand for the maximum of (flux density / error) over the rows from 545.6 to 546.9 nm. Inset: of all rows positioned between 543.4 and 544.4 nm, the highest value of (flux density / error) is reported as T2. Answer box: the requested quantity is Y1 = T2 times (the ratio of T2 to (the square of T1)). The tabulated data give 1.02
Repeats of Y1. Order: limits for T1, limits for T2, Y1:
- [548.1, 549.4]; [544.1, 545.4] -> 1.01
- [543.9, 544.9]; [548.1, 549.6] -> 1.00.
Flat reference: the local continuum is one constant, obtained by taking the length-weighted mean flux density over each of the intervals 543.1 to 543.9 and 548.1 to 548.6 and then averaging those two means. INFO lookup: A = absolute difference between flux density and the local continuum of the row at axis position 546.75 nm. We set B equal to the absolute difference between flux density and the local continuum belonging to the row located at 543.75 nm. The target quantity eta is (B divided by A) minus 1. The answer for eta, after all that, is 0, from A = 0.5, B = 0.7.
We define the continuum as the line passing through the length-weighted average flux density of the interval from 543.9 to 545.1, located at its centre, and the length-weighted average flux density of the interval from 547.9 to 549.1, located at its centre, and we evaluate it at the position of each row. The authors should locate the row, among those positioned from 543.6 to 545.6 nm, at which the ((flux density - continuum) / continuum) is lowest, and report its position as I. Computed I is 545.50 nm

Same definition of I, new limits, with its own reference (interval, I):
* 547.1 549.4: 547.75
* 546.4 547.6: 547.50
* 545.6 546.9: 546.25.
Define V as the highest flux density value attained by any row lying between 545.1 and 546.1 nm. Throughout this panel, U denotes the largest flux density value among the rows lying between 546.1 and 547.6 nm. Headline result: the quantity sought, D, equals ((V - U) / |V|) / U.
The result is 0.0014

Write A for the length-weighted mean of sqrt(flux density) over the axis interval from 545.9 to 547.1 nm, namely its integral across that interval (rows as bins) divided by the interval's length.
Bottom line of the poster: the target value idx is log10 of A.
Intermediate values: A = 3.86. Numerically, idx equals 0.5861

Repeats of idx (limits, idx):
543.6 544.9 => 0.5855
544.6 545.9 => 0.5867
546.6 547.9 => 0.5798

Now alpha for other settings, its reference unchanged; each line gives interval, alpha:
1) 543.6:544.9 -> 0.052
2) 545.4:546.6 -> 0.077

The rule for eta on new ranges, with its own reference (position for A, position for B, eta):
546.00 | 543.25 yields -1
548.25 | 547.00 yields 17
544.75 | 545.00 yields 1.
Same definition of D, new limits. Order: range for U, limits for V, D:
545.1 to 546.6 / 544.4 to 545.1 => 0.0005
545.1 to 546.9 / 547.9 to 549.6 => 0.0003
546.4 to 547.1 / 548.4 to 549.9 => 0.0023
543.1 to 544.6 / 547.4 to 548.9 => 0.0008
